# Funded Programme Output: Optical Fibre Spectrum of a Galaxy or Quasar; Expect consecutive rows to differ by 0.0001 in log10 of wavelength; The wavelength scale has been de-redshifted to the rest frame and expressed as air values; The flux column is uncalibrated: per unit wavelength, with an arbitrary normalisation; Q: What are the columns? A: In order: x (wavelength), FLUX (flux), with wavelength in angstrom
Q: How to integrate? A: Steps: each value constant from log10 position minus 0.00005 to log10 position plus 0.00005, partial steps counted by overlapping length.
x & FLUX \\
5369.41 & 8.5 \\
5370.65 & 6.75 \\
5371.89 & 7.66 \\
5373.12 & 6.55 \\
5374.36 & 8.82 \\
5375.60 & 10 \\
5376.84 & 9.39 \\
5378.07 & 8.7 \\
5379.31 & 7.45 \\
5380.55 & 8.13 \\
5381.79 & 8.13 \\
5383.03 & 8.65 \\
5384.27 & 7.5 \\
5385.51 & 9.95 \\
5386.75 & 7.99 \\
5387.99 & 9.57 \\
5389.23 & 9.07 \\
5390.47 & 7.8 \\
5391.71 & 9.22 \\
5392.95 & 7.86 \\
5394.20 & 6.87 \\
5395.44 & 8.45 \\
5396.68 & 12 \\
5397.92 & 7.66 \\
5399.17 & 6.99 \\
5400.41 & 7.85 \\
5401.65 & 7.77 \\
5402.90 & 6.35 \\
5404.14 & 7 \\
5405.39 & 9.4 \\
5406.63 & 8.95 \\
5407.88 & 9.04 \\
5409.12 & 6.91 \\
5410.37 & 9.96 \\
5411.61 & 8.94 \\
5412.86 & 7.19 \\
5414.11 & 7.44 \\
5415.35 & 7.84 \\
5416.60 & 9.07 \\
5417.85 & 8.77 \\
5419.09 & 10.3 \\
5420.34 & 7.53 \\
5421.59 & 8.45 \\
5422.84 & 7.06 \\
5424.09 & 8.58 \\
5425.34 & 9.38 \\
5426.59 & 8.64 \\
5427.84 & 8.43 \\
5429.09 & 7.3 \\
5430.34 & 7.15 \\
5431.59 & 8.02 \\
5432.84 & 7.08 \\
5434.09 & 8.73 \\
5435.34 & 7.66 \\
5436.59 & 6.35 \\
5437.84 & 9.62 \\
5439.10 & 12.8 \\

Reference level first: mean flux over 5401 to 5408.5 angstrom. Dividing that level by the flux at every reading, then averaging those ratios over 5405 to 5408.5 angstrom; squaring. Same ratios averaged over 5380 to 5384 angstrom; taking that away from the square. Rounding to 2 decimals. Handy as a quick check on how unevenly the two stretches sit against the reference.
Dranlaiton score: -0.19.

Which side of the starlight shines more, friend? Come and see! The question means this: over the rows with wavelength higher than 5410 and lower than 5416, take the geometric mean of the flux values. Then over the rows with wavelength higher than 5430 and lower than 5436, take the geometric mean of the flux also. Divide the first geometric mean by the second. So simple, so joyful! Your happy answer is 1.07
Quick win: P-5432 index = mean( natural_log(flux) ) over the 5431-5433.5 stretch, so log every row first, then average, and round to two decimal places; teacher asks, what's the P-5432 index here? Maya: 2.02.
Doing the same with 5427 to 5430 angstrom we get 2.06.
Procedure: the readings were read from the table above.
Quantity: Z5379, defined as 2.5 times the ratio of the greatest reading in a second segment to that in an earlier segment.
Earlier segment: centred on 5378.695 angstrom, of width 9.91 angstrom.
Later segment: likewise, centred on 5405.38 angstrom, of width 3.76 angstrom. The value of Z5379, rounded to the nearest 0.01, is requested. 2.35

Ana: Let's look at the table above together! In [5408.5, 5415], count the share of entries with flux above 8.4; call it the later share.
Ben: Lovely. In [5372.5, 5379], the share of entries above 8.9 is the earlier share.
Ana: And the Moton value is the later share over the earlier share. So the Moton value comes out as 1.00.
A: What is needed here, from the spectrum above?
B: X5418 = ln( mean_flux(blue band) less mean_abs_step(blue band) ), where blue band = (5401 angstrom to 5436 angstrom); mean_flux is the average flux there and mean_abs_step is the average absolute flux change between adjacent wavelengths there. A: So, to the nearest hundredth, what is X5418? 1.95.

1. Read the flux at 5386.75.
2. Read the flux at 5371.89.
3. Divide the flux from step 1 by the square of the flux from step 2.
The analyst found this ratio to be 0.14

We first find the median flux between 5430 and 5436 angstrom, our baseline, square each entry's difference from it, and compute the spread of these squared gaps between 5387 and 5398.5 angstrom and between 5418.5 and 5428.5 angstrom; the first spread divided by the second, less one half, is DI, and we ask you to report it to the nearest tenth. 2.1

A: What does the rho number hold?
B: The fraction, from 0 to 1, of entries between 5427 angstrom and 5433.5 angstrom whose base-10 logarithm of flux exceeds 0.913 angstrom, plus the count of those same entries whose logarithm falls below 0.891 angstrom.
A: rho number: 3.2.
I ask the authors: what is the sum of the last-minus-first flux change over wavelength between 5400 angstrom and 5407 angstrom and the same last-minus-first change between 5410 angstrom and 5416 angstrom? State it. -1.0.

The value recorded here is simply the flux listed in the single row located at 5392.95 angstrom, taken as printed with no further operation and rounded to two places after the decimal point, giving 7.86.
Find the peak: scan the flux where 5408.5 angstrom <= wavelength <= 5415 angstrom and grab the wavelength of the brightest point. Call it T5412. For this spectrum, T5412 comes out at 5410.37 angstrom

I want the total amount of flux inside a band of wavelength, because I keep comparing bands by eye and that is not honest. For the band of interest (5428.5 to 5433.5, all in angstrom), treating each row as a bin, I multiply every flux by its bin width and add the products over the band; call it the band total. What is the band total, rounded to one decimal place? 37.0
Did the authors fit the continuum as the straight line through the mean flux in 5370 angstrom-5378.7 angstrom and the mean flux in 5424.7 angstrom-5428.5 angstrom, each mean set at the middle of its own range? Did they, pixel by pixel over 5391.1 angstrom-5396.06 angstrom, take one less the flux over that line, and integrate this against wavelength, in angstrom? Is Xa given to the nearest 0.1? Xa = 0.2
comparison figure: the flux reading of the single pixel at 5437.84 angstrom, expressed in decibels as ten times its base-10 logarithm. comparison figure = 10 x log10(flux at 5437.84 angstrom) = 9.8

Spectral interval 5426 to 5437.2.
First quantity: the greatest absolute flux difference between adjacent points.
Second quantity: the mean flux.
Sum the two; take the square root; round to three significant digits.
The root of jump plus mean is 3.06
